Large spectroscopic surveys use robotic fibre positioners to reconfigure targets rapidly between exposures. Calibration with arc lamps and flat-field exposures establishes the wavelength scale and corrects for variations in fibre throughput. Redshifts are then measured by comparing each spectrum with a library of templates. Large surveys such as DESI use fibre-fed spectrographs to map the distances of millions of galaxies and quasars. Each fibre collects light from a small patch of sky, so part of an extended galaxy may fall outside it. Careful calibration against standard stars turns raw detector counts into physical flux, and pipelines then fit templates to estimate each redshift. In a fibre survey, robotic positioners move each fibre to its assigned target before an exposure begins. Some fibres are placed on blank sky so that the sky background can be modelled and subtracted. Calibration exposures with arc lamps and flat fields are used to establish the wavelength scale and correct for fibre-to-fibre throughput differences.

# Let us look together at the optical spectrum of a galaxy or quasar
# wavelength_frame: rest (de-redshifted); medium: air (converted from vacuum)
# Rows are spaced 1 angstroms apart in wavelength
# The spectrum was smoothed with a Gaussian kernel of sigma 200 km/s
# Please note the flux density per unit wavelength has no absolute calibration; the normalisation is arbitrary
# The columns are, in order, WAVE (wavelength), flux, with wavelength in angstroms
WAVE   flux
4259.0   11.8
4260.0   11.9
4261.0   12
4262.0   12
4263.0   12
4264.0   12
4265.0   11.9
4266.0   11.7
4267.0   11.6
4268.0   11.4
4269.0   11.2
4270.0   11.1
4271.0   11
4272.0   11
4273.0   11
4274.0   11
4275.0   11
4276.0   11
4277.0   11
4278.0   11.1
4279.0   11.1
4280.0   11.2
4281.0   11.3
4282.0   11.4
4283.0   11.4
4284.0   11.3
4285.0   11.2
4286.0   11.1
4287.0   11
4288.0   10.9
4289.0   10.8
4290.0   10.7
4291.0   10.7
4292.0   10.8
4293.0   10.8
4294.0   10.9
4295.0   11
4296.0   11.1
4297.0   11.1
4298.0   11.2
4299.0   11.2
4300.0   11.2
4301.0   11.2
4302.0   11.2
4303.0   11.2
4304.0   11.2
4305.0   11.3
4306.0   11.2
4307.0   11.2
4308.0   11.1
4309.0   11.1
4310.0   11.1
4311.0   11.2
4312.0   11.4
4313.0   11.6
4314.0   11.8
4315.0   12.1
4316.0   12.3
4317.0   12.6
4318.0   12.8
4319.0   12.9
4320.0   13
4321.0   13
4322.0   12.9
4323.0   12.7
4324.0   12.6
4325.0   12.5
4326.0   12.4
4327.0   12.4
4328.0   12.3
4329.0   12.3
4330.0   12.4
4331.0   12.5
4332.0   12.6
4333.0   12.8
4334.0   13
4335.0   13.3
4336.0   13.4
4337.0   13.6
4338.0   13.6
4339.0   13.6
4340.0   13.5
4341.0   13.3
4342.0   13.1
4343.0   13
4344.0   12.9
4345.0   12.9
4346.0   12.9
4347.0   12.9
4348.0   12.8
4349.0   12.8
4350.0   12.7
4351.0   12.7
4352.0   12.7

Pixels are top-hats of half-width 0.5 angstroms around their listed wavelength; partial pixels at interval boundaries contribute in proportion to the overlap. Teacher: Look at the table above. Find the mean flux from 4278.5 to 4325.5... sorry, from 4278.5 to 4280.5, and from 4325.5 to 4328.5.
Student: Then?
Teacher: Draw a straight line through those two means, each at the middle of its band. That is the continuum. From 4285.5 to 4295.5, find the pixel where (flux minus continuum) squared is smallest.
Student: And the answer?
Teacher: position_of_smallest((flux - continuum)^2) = 4286.0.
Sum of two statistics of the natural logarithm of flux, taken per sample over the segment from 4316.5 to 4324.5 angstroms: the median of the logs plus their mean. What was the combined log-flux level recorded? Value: 5.10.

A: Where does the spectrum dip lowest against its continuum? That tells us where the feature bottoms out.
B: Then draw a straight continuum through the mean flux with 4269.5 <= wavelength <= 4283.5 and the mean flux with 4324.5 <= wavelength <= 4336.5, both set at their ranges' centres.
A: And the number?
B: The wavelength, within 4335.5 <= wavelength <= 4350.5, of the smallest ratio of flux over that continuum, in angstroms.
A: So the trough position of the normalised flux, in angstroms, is 4350.0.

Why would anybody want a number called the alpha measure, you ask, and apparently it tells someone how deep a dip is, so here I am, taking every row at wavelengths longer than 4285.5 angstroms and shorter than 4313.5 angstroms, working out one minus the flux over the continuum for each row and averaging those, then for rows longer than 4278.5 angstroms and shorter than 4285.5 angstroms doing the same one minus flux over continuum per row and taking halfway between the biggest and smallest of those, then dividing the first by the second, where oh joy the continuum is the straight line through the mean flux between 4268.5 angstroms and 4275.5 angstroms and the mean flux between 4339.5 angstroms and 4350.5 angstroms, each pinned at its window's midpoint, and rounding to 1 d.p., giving 13.8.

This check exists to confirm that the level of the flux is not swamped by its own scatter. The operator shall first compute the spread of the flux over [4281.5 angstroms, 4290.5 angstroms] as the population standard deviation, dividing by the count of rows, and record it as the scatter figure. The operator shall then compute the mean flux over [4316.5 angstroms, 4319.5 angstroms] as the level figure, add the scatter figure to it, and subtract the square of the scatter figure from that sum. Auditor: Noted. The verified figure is 13.0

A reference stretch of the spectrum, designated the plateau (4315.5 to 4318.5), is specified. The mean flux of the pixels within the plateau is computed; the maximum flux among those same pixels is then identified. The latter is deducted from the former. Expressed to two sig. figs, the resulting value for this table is -0.23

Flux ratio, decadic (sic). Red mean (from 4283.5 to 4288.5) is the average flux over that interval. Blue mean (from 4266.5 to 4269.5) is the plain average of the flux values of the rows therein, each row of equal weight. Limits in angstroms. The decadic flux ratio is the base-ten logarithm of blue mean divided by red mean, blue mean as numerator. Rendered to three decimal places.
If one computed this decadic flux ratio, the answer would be 0.012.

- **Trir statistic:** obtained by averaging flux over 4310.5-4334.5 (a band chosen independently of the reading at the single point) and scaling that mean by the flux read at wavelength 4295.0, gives 137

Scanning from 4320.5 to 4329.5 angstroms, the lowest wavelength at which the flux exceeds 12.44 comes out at 4321.0 angstroms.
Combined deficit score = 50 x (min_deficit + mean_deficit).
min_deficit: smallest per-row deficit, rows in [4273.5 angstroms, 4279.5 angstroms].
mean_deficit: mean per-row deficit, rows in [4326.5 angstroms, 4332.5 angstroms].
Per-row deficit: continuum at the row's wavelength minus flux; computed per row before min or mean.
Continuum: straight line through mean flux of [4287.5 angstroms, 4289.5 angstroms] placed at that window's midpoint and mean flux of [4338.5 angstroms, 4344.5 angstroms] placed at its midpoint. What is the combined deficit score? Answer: -26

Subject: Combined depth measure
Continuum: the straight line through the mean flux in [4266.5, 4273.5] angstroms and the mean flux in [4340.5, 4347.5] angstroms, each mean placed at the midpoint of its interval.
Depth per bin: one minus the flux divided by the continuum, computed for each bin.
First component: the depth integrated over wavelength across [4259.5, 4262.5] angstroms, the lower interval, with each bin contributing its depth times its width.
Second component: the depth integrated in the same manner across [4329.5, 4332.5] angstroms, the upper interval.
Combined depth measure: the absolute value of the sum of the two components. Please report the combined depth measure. 0.23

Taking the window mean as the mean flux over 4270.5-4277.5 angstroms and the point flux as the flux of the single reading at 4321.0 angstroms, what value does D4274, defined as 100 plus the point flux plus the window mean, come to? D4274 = 124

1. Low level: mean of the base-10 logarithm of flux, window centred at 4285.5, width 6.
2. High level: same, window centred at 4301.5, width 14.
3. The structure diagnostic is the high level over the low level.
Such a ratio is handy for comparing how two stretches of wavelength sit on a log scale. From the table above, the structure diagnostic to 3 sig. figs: 1.00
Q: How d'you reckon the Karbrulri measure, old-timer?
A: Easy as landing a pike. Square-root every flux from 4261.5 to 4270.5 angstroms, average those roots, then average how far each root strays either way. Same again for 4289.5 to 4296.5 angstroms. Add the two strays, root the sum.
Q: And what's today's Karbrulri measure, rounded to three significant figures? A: 0.248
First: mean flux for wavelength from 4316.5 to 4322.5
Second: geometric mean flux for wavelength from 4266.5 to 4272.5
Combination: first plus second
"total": 24.1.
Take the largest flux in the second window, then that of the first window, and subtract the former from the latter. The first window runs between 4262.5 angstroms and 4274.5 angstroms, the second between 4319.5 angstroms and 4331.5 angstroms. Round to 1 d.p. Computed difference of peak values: -1.0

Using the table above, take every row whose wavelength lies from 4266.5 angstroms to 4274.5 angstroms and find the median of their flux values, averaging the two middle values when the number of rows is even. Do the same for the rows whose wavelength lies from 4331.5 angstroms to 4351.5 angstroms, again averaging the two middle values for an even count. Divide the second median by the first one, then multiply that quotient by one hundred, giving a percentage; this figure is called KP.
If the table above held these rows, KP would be 117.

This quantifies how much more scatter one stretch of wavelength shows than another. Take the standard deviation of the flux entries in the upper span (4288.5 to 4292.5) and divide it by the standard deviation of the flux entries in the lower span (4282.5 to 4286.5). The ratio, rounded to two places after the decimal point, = 0.45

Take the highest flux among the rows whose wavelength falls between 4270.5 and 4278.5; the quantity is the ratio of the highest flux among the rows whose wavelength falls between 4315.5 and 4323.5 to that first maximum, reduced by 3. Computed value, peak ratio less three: -1.83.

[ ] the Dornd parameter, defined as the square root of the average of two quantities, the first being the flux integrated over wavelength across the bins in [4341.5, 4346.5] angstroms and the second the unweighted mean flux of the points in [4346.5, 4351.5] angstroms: 6.23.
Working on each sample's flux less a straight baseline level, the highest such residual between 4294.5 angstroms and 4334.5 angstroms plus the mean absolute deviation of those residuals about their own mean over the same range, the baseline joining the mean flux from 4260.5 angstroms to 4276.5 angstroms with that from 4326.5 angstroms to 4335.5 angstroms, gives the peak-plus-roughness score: 1.1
